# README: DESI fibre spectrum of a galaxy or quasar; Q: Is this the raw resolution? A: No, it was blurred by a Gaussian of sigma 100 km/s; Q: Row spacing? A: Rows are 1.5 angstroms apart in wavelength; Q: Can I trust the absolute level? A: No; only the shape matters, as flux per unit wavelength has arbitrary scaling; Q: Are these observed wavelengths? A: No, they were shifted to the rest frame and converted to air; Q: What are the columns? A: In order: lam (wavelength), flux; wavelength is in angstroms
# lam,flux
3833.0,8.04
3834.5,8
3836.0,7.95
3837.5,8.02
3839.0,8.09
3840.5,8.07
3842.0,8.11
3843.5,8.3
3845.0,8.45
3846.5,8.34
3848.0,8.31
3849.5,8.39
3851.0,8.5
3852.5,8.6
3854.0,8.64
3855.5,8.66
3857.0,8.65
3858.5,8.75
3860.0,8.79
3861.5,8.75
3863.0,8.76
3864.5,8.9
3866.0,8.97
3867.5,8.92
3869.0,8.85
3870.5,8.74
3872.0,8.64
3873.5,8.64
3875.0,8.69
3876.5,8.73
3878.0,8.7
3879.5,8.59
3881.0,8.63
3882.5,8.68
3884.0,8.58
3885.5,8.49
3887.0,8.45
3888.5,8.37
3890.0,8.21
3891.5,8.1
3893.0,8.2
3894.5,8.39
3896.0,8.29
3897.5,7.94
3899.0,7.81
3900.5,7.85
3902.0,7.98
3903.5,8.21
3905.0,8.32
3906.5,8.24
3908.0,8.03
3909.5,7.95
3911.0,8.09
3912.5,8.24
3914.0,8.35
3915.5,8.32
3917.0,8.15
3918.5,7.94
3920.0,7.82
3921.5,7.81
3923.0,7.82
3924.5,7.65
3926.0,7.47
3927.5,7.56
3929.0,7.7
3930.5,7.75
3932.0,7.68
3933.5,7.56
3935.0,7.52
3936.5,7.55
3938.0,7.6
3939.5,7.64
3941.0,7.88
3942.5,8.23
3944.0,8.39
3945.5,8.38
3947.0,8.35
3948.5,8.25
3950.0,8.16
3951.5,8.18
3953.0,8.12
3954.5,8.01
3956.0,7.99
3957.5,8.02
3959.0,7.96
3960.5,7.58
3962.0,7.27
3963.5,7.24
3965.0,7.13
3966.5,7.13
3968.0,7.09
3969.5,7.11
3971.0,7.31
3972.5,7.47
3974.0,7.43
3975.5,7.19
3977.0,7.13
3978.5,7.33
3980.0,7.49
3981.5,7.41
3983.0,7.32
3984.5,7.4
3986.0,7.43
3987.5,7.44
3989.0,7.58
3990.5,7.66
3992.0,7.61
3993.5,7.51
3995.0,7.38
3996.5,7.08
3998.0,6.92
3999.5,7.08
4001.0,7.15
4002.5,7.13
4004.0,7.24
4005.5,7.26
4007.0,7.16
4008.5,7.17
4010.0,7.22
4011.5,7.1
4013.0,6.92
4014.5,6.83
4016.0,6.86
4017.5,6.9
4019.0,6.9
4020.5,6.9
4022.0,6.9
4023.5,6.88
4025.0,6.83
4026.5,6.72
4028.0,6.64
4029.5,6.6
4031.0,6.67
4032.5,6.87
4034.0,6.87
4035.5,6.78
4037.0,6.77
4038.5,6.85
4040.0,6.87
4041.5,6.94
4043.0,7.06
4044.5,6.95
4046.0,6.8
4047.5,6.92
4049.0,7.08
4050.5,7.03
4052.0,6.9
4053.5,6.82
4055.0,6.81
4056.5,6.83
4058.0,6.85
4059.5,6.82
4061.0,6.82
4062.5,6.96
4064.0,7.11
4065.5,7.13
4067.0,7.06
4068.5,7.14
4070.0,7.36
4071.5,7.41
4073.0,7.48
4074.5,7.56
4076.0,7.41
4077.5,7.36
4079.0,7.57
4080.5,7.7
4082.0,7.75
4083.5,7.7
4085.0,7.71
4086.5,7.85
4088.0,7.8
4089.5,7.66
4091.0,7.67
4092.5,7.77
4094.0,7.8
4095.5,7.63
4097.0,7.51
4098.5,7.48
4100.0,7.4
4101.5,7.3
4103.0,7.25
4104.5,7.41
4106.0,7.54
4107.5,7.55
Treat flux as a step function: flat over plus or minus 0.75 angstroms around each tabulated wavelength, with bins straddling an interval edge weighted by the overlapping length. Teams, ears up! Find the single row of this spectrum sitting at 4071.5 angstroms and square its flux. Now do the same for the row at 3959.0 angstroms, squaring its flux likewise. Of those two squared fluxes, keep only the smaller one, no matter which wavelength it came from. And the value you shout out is 55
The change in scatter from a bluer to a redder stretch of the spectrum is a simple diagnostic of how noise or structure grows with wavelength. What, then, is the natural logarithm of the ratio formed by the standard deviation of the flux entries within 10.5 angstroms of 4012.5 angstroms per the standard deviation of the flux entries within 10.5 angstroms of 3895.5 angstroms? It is -0.32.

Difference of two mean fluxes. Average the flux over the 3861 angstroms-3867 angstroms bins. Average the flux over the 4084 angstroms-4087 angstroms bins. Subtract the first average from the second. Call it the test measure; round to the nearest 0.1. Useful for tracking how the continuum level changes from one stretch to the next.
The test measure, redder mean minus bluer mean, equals -1.1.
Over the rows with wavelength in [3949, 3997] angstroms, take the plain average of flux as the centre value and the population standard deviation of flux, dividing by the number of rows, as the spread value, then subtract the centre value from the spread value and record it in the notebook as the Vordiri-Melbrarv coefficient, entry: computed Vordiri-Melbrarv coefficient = -7.2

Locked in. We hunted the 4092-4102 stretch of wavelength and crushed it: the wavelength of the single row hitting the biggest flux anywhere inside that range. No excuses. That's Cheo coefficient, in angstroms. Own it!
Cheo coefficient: 4094.0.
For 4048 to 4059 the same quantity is 4049.0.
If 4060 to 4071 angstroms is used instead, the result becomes 4070.0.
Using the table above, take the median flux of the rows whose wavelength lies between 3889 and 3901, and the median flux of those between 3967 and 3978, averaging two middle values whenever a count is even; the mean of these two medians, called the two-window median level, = 7.7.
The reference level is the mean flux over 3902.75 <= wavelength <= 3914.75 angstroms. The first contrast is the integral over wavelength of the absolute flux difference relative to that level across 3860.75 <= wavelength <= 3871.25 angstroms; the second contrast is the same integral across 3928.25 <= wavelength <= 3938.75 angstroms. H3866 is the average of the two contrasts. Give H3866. 6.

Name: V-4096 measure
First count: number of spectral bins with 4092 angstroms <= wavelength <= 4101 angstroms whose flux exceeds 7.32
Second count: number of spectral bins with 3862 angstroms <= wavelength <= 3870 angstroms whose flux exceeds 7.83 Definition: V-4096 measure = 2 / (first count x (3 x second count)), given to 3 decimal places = 0.022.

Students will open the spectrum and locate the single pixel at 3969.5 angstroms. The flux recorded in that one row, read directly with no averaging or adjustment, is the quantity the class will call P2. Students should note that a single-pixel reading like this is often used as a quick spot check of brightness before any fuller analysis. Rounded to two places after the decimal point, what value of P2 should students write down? 7.11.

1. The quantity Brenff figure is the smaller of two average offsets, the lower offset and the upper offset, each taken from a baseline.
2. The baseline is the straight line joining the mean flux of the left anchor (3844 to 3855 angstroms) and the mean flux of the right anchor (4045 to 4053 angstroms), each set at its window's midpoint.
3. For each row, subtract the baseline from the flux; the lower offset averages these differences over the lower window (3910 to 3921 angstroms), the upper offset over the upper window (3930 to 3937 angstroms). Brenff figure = -0.21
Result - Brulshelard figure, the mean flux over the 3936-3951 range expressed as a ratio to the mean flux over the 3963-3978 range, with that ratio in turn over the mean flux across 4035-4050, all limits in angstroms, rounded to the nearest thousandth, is 0.161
